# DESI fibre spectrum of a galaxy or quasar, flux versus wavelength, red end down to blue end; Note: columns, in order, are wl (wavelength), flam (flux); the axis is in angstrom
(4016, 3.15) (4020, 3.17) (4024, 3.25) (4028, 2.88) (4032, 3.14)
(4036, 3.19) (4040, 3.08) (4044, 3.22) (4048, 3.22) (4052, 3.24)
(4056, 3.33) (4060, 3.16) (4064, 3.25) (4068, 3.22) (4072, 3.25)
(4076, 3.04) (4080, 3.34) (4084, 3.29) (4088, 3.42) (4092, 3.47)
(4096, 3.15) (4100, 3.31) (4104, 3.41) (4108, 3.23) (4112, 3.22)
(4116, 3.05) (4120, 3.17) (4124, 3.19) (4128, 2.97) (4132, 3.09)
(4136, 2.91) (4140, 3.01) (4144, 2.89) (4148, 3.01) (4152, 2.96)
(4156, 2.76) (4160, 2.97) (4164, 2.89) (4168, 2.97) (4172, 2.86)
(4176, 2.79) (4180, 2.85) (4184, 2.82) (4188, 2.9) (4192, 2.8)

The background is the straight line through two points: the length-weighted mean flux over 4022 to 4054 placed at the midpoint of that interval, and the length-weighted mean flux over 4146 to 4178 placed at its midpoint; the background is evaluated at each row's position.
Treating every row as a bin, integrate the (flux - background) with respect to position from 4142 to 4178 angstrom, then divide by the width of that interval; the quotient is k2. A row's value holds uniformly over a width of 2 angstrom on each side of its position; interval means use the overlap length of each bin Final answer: -0.01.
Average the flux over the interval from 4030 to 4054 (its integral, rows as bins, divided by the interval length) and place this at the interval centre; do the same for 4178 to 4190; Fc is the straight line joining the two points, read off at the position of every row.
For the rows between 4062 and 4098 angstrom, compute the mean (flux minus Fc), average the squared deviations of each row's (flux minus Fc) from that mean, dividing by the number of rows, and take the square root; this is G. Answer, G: 0.134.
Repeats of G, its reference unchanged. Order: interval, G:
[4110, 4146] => 0.097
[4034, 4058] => 0.087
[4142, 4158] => 0.089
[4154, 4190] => 0.071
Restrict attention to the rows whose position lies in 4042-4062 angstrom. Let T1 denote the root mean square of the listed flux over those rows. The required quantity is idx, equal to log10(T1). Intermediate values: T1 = 3.23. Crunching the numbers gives 0.510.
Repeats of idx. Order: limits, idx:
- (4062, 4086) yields 0.510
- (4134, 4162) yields 0.467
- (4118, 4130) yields 0.493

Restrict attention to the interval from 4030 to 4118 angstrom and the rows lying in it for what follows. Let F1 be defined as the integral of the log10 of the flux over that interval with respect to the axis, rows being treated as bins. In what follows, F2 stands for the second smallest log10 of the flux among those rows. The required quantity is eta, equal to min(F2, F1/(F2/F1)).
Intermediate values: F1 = 45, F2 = 0.48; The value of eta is 0.48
